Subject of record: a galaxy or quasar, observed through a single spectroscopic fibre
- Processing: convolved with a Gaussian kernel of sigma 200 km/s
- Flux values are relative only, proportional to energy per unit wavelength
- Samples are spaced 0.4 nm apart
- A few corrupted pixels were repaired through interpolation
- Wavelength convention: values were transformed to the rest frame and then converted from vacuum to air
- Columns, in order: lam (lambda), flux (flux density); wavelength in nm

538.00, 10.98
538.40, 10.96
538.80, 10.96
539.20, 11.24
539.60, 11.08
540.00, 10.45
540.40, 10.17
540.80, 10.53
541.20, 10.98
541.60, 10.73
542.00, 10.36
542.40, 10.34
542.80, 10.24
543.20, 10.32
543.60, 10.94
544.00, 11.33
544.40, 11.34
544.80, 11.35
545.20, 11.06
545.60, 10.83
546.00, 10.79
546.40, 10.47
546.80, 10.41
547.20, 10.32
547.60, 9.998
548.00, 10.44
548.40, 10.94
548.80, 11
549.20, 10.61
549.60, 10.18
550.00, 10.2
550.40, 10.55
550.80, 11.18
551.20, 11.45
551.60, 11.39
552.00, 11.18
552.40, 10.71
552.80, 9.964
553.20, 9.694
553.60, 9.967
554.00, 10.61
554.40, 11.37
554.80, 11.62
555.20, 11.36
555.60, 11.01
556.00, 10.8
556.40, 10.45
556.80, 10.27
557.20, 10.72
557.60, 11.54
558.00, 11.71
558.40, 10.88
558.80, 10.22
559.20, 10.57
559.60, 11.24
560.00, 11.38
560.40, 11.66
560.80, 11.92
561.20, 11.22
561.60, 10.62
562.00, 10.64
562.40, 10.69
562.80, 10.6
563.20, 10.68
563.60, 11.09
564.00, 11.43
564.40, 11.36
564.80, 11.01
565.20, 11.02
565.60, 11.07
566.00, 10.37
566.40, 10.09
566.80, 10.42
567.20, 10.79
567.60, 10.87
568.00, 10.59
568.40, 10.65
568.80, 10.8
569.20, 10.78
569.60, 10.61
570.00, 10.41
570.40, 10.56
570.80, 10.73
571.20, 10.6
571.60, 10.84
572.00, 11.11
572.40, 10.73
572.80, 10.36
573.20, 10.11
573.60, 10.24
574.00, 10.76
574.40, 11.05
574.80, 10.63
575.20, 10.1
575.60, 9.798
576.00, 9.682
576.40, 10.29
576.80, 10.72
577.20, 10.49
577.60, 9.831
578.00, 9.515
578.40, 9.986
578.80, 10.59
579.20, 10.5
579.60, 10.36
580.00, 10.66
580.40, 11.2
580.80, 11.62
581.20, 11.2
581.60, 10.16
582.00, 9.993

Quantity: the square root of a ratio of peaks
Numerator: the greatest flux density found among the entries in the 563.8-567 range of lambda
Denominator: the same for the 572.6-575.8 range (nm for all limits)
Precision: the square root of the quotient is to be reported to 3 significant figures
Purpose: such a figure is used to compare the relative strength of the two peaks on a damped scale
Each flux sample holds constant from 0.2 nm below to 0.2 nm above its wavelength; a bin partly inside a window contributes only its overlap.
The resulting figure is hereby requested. 1.02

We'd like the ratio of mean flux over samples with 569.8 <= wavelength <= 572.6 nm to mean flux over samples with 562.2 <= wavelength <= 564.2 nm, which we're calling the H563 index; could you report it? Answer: 0.98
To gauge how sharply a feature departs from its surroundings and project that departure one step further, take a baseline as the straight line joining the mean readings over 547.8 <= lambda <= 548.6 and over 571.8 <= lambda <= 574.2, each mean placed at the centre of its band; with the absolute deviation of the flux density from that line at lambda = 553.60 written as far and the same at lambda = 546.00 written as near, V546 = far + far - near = 1.3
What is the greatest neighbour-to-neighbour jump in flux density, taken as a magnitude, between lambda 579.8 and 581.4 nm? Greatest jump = 0.54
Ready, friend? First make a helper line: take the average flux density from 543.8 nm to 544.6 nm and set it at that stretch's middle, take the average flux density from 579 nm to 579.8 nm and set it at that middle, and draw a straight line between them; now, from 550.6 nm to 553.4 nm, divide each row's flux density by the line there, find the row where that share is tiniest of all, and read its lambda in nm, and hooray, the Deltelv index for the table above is 553.20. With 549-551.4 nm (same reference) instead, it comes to 549.60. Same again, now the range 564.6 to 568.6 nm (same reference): 566.40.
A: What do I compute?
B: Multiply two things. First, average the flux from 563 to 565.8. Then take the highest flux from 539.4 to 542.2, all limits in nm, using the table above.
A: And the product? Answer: 123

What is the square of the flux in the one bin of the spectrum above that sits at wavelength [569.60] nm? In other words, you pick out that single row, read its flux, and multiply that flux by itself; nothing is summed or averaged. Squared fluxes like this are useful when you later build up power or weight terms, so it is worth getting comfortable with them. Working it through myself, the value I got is 113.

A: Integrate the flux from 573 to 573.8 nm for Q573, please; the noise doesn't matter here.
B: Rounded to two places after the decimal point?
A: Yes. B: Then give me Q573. 8.14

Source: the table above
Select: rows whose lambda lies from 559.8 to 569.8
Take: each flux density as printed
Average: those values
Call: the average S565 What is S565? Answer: 10.9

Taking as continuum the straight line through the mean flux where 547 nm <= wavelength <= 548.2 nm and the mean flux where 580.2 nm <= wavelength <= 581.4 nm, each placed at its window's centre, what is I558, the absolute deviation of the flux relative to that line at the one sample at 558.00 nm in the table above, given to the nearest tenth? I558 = 1.1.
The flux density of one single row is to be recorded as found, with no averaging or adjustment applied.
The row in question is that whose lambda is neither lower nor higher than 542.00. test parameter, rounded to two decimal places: 10.36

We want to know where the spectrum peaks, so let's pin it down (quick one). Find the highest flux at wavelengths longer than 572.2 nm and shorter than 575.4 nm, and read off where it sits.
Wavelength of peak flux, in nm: 574.40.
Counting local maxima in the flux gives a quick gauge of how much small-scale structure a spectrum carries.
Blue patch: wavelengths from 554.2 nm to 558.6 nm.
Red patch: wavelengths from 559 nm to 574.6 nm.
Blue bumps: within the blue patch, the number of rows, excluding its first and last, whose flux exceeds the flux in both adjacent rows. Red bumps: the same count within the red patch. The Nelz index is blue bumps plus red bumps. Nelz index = 10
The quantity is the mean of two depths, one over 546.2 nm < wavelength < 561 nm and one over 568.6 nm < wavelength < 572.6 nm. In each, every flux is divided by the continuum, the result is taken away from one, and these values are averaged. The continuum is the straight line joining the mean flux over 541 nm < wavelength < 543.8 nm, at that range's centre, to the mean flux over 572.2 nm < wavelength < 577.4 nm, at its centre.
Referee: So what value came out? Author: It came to -0.030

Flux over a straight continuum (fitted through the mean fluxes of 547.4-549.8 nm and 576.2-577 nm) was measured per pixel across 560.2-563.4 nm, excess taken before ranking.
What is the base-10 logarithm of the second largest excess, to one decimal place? 0.1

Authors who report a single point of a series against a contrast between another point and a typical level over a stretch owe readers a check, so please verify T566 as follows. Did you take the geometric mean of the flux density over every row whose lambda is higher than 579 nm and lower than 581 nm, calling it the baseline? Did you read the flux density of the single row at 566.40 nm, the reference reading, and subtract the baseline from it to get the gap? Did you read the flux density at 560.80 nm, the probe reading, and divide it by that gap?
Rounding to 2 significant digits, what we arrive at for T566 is -16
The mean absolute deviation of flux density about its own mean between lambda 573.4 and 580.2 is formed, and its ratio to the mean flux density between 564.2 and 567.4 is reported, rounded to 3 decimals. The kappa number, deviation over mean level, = 0.033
